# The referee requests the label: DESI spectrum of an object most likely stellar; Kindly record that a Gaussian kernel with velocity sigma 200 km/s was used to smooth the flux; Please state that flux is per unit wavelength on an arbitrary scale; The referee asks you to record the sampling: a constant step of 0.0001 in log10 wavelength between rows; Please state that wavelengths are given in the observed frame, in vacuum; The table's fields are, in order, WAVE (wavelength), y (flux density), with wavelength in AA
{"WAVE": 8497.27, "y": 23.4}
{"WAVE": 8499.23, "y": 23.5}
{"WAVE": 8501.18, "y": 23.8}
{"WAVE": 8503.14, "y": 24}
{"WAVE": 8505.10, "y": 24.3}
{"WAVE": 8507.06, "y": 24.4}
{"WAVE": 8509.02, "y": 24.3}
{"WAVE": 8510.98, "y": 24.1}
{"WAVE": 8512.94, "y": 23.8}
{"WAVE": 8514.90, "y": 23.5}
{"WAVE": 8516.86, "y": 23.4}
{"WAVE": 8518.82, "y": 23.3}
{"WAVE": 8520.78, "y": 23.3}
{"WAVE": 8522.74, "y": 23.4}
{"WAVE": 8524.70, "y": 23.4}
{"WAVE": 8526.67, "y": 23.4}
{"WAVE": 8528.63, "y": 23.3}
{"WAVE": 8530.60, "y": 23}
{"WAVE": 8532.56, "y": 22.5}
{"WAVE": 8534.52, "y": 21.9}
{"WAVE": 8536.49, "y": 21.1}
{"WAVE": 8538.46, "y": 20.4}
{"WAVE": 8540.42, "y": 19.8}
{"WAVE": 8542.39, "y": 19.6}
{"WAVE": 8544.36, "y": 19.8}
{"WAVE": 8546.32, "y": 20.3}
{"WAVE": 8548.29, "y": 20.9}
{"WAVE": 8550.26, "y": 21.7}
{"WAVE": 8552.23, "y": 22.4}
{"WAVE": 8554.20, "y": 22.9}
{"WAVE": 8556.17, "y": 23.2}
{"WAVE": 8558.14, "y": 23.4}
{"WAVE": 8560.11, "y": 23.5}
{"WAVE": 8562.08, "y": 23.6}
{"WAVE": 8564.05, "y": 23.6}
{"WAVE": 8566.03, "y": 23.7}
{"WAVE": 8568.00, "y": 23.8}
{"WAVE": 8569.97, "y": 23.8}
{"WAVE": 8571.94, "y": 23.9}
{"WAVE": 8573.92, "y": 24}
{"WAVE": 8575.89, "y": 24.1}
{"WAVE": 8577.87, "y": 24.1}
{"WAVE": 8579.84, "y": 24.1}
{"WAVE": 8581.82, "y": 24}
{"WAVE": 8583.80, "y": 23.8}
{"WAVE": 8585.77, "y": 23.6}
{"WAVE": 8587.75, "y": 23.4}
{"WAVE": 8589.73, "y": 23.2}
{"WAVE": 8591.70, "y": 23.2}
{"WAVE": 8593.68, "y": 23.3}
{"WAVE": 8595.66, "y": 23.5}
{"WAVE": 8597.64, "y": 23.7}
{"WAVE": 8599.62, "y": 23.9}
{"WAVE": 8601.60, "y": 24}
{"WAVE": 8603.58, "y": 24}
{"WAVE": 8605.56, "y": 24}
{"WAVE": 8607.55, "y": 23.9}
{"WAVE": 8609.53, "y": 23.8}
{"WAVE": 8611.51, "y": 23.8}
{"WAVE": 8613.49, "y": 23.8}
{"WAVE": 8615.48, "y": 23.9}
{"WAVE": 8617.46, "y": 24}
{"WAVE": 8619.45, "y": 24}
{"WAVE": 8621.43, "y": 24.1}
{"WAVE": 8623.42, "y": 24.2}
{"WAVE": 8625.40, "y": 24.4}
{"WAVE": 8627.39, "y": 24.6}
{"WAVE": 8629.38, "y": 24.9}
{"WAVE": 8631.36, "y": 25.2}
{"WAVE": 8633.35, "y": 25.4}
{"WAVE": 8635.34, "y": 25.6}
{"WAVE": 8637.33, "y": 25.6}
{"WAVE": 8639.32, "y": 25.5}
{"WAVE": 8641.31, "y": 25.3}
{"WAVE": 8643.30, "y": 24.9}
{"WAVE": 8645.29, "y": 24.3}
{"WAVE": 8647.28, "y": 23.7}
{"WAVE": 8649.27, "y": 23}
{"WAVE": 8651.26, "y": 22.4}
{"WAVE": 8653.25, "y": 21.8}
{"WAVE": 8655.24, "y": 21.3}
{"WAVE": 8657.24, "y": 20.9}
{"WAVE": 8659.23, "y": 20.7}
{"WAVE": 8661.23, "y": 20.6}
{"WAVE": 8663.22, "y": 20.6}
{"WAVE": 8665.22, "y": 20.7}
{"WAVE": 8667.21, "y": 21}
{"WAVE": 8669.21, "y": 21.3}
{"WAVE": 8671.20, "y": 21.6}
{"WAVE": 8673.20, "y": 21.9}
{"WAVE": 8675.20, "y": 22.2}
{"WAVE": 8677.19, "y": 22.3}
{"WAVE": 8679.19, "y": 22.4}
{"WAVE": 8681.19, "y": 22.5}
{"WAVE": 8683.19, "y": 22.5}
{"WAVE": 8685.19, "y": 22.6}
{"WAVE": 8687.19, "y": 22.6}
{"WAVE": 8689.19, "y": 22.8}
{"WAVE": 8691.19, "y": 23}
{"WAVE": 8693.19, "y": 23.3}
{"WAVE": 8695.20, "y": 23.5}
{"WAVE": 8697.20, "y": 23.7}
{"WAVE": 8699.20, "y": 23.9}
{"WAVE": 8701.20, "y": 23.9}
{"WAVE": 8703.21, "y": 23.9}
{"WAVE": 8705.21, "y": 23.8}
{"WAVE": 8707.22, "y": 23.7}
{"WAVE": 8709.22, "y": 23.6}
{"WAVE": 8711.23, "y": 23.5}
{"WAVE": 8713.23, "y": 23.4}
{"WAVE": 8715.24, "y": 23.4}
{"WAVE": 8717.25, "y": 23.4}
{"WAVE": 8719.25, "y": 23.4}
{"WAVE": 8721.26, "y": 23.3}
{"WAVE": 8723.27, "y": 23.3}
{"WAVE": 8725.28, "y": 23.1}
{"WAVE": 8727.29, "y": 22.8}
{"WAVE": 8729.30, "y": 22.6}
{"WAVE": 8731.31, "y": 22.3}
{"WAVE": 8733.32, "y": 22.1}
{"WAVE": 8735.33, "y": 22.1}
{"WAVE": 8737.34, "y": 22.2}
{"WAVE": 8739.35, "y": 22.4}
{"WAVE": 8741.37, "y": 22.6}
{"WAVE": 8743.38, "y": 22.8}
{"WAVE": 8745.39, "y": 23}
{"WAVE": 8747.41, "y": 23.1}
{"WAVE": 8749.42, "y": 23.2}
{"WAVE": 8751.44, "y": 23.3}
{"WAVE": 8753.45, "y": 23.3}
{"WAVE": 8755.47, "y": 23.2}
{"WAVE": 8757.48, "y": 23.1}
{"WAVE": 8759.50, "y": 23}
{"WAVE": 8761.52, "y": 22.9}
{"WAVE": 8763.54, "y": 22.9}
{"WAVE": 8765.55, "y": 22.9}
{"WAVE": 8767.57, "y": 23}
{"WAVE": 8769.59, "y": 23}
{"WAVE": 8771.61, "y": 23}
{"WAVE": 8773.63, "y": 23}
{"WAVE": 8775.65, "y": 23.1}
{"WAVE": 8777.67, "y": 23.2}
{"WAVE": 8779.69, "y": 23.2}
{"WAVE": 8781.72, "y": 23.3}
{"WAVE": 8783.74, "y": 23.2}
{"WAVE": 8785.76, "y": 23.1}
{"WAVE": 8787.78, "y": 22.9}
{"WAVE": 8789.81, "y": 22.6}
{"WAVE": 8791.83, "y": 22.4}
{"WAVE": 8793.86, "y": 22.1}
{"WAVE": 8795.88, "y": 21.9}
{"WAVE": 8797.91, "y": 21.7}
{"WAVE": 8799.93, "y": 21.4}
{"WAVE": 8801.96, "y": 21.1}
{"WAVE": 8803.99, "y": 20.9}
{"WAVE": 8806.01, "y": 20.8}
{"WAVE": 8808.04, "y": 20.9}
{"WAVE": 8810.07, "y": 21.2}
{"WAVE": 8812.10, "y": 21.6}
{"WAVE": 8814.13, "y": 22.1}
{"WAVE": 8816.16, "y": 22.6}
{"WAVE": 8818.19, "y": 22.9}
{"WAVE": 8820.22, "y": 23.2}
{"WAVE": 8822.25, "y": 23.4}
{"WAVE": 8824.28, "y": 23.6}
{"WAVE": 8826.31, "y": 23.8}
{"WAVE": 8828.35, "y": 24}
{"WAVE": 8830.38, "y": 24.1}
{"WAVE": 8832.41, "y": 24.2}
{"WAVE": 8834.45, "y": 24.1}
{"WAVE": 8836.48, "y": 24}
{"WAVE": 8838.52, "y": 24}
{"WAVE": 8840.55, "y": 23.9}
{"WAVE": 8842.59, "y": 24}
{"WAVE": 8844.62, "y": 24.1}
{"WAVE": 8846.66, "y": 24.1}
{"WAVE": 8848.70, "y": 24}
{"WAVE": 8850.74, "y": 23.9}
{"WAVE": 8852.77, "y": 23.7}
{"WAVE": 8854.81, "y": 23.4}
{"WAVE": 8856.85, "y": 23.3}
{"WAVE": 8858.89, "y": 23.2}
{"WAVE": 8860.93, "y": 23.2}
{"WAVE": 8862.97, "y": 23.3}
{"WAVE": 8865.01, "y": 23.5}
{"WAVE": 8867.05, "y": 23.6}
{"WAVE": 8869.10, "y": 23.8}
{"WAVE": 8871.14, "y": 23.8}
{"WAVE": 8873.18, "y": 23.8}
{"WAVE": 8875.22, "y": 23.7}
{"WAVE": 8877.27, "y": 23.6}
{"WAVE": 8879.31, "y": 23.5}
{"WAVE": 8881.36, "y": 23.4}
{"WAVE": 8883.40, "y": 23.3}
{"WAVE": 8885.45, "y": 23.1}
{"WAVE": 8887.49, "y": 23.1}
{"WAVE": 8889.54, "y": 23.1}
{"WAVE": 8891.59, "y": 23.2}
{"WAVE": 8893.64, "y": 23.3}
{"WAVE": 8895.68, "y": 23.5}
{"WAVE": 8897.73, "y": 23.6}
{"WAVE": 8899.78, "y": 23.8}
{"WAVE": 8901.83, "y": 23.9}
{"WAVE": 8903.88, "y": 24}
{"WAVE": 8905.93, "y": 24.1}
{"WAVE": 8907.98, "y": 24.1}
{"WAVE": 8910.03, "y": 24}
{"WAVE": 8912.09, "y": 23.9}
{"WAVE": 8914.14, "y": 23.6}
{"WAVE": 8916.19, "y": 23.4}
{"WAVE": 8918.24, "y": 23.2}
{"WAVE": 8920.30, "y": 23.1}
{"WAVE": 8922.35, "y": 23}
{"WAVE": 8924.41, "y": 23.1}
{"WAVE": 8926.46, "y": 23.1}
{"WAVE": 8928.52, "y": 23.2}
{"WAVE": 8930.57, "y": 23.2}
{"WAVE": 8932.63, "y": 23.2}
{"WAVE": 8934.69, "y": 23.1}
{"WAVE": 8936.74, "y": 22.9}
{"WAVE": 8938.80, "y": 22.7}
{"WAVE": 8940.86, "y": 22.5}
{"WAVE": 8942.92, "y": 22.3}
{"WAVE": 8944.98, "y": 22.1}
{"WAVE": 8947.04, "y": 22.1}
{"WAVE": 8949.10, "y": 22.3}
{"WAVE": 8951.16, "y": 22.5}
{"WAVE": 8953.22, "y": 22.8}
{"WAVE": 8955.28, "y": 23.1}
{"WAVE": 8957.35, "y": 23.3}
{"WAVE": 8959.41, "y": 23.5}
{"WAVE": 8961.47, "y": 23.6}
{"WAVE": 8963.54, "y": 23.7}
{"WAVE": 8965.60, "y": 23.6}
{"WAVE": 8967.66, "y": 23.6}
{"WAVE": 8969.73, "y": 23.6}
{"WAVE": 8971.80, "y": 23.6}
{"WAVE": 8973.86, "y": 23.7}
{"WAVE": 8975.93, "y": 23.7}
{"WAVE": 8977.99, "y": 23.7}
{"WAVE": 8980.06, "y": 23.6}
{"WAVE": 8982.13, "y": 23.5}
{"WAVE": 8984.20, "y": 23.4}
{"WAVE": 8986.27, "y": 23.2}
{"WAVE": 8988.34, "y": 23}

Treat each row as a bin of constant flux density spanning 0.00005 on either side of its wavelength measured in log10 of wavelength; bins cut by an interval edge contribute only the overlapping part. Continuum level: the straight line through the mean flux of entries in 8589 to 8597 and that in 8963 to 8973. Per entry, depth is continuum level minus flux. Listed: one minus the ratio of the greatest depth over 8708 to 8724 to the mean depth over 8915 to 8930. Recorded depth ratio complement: 0.7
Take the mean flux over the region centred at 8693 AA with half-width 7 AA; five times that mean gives 116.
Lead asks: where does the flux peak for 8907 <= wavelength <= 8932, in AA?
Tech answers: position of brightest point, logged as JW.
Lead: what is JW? 8907.98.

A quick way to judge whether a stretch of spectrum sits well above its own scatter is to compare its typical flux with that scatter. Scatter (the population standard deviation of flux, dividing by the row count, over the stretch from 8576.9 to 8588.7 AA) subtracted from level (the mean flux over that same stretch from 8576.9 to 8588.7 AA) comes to 23.6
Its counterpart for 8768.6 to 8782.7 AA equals 23.0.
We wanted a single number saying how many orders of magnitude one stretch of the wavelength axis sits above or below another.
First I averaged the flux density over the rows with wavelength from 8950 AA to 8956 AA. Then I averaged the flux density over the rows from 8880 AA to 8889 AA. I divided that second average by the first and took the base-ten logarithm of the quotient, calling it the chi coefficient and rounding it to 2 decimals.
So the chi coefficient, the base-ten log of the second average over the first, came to 0.01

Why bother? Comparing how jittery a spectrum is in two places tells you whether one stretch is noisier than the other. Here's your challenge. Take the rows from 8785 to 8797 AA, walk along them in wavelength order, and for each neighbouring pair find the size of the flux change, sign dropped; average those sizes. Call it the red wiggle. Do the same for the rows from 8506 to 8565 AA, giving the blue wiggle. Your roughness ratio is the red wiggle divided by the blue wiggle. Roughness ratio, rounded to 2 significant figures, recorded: 0.77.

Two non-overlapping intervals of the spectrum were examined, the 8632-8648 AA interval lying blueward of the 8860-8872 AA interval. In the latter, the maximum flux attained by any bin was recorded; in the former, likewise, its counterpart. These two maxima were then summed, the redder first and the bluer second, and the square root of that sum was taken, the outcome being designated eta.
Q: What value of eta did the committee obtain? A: 7.03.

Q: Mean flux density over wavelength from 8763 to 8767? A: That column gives 22.9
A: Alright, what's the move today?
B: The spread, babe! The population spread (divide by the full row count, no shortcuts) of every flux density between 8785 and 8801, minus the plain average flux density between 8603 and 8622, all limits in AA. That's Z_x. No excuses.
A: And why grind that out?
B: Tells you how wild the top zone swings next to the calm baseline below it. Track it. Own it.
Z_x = -23.4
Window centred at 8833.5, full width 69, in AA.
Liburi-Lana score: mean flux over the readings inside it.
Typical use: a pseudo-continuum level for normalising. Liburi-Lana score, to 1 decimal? 23.1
